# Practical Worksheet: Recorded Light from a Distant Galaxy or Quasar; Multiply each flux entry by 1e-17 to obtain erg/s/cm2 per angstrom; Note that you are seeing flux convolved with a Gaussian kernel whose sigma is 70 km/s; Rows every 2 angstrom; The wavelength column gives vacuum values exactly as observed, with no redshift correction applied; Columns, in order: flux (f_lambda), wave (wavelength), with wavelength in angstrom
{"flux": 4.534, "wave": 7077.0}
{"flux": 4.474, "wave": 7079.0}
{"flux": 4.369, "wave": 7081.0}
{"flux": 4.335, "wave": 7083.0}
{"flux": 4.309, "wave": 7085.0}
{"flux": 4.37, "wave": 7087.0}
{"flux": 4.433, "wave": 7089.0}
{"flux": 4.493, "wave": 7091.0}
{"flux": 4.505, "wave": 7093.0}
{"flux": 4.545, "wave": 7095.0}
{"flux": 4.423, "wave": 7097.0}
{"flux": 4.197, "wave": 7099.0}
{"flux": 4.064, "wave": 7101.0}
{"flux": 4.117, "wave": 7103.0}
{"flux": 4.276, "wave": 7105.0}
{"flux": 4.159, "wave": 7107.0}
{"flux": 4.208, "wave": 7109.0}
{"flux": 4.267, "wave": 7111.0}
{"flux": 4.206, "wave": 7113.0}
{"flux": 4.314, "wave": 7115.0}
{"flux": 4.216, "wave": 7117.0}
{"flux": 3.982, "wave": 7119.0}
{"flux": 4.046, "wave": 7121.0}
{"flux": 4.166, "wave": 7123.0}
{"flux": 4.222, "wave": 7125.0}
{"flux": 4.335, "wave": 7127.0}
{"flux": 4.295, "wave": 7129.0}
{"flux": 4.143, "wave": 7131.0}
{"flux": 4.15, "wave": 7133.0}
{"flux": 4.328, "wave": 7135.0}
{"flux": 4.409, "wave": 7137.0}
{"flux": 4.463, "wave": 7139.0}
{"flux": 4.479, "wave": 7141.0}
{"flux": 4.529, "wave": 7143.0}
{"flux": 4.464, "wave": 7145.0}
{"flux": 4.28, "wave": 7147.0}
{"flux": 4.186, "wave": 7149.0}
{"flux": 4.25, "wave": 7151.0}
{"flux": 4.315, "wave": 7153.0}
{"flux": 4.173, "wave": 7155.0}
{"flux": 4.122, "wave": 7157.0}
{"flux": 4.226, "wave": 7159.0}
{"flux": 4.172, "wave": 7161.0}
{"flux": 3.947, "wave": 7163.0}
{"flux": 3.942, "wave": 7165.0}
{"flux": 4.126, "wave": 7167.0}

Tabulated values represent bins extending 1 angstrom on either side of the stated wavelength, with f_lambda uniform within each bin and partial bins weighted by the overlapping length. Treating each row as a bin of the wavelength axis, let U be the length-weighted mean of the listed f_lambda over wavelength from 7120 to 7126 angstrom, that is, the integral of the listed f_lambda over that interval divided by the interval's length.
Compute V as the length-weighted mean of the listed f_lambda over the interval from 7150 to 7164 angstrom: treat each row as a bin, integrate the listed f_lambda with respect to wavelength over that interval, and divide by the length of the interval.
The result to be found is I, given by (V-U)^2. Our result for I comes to 0.001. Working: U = 4.14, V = 4.17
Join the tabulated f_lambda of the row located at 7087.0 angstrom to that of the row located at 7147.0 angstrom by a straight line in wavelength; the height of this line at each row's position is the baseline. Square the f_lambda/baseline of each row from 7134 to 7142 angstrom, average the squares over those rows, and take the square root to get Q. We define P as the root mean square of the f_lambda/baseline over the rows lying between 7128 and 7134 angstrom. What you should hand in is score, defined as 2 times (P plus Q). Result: 4.01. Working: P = 0.98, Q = 1.03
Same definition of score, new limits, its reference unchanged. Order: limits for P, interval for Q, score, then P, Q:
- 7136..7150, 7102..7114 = 3.99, 1.03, 0.97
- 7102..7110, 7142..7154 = 3.96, 0.97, 1.01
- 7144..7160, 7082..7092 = 4.00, 1.00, 1.00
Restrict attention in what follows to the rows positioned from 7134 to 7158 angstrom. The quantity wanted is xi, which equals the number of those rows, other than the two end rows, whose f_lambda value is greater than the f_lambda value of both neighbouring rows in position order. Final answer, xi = 2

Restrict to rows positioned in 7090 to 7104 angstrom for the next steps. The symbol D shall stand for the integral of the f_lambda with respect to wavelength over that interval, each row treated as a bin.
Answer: 60.7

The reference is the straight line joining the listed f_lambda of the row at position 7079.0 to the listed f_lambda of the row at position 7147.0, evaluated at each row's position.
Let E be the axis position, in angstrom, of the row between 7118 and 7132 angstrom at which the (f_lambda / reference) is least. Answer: 7119.0 angstrom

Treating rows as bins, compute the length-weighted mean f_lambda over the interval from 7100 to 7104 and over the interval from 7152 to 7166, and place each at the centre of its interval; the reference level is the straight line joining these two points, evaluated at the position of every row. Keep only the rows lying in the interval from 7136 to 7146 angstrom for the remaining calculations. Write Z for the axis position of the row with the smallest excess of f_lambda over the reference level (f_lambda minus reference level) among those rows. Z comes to 7137.0 angstrom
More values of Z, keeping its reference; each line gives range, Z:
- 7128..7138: 7131.0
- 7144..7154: 7149.0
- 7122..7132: 7131.0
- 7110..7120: 7119.0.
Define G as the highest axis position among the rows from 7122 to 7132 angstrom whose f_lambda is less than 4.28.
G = 7131.0 angstrom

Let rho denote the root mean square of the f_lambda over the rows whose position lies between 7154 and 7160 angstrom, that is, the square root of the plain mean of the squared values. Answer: 4.17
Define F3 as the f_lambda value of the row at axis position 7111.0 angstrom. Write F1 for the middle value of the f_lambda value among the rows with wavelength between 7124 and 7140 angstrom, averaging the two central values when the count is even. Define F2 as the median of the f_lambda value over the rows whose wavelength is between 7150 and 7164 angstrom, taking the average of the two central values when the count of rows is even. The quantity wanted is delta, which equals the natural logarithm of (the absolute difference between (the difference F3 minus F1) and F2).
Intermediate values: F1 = 4.31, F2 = 4.17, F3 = 4.267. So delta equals 1.44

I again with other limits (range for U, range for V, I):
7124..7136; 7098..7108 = 0.007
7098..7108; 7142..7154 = 0.031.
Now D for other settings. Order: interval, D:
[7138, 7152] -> 61.3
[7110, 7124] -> 58.4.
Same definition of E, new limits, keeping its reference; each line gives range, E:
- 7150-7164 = 7163.0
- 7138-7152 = 7149.0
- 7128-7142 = 7131.0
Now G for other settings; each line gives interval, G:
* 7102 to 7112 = 7111.0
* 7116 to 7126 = 7125.0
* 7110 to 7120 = 7119.0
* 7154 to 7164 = 7163.0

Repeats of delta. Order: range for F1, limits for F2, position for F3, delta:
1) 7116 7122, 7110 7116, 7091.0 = 1.34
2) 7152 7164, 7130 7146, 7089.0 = 1.43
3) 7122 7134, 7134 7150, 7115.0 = 1.46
